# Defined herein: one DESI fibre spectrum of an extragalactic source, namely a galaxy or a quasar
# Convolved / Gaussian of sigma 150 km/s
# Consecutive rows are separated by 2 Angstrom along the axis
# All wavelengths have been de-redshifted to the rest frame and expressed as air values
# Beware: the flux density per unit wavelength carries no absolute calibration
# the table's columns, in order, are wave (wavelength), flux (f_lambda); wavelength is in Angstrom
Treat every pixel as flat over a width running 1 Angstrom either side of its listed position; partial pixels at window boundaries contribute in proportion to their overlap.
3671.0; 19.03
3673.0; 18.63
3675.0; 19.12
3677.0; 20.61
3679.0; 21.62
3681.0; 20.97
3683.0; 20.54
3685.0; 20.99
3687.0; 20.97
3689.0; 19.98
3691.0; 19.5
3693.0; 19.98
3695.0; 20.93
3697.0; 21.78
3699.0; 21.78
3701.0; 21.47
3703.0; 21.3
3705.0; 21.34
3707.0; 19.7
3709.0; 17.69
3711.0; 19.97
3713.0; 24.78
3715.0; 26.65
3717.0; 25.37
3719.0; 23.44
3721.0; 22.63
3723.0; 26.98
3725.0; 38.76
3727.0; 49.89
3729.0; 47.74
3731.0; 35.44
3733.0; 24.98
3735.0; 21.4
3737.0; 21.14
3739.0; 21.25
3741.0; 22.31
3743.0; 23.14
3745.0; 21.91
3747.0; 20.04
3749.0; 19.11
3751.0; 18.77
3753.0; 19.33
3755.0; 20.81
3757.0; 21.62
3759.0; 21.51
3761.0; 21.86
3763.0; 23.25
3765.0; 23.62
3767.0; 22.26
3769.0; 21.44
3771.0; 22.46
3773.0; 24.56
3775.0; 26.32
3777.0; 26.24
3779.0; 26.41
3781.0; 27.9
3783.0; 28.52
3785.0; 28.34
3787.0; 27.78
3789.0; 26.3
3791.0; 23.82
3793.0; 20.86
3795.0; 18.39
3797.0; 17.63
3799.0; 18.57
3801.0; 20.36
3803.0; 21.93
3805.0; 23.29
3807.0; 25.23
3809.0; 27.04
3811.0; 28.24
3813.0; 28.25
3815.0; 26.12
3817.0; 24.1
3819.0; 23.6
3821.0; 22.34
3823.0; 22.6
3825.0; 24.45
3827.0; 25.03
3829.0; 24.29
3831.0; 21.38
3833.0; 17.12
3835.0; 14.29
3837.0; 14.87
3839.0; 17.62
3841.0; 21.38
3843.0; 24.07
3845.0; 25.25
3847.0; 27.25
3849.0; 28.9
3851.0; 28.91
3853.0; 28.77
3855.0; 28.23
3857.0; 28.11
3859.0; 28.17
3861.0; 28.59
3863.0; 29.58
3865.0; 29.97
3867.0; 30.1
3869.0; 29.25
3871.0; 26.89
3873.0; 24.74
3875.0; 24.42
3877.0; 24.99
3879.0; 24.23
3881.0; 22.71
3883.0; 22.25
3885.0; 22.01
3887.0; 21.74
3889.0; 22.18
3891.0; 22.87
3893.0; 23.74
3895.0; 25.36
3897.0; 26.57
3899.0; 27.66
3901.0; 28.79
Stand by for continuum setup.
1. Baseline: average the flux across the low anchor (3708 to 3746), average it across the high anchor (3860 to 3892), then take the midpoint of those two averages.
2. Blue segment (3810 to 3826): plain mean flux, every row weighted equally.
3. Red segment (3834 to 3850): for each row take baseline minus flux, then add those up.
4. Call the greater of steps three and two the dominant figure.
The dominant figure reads 36.5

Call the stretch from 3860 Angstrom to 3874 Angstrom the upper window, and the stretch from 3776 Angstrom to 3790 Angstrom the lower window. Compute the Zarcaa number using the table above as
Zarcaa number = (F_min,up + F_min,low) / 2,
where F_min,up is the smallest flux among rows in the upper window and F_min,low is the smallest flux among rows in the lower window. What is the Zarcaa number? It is 25.5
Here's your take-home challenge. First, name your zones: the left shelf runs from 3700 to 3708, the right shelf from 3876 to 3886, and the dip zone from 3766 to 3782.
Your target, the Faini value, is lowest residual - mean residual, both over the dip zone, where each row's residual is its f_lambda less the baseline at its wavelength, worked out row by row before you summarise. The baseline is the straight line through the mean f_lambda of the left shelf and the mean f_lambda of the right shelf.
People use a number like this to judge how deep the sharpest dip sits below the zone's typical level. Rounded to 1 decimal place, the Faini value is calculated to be -3.2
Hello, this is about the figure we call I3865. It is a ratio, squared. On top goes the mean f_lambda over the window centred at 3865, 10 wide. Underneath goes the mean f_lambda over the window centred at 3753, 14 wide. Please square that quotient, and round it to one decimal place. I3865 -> 2.1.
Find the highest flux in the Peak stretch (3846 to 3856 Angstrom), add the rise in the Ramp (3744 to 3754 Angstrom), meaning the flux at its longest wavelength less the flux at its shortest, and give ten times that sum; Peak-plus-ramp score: 263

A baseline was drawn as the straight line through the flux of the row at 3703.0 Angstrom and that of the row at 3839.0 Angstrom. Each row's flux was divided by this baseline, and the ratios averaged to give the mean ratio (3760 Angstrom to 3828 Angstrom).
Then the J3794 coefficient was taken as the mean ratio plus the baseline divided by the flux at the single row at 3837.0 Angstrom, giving 2.47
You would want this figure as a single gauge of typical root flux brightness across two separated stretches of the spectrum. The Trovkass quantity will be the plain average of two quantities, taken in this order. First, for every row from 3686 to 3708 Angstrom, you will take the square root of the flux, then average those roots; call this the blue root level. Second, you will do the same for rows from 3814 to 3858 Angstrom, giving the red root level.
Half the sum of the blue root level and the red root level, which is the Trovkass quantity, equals 4.70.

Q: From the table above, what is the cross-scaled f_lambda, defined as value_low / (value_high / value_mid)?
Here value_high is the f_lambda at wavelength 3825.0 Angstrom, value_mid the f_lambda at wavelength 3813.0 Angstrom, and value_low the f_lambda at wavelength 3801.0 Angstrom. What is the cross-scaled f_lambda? 23.5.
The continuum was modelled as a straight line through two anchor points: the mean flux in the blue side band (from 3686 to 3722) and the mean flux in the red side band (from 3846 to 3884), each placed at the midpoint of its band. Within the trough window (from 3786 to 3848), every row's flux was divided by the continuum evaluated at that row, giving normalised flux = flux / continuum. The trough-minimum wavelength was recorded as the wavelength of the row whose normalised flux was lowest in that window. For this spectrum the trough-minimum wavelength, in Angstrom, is 3835.0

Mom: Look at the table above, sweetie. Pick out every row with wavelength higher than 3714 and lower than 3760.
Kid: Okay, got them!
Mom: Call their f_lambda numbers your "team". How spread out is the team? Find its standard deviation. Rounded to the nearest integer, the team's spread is 9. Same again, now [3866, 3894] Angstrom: 3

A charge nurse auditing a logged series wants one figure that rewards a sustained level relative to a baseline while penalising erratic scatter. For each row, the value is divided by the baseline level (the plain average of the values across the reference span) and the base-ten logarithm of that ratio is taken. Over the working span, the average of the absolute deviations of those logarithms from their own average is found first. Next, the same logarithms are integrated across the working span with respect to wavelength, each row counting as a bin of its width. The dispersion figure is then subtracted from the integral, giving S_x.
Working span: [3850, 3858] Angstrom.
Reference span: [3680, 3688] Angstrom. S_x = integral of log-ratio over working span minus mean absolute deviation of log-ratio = 1.1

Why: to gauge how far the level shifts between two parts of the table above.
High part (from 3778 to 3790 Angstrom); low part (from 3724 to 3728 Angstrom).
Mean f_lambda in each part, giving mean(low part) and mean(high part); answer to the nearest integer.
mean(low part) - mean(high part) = 17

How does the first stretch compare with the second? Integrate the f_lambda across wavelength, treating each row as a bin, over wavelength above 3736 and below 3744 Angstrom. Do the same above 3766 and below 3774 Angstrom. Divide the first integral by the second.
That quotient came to 0.97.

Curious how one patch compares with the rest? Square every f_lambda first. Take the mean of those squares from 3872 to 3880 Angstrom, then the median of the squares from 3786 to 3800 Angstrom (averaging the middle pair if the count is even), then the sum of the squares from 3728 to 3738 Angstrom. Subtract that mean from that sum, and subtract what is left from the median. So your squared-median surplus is -4024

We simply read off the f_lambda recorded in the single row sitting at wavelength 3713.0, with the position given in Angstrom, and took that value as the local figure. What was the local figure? 24.78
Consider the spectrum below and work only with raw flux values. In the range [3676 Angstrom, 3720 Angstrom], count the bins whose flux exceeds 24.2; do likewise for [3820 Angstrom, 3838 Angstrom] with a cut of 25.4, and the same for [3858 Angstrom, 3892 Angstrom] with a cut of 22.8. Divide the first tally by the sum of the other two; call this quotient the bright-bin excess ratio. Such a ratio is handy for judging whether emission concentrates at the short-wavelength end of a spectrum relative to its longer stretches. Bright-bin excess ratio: 0.25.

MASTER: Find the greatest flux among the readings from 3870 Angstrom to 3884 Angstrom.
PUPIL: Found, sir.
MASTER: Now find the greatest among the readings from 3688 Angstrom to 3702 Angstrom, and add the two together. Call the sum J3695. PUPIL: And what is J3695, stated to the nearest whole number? 49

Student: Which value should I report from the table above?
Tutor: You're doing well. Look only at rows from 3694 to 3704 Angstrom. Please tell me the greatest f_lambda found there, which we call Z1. 21.78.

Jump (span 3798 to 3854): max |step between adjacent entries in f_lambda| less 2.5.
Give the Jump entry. 1.8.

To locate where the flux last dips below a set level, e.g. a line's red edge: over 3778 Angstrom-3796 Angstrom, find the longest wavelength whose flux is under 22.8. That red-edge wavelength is 3795.0 Angstrom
